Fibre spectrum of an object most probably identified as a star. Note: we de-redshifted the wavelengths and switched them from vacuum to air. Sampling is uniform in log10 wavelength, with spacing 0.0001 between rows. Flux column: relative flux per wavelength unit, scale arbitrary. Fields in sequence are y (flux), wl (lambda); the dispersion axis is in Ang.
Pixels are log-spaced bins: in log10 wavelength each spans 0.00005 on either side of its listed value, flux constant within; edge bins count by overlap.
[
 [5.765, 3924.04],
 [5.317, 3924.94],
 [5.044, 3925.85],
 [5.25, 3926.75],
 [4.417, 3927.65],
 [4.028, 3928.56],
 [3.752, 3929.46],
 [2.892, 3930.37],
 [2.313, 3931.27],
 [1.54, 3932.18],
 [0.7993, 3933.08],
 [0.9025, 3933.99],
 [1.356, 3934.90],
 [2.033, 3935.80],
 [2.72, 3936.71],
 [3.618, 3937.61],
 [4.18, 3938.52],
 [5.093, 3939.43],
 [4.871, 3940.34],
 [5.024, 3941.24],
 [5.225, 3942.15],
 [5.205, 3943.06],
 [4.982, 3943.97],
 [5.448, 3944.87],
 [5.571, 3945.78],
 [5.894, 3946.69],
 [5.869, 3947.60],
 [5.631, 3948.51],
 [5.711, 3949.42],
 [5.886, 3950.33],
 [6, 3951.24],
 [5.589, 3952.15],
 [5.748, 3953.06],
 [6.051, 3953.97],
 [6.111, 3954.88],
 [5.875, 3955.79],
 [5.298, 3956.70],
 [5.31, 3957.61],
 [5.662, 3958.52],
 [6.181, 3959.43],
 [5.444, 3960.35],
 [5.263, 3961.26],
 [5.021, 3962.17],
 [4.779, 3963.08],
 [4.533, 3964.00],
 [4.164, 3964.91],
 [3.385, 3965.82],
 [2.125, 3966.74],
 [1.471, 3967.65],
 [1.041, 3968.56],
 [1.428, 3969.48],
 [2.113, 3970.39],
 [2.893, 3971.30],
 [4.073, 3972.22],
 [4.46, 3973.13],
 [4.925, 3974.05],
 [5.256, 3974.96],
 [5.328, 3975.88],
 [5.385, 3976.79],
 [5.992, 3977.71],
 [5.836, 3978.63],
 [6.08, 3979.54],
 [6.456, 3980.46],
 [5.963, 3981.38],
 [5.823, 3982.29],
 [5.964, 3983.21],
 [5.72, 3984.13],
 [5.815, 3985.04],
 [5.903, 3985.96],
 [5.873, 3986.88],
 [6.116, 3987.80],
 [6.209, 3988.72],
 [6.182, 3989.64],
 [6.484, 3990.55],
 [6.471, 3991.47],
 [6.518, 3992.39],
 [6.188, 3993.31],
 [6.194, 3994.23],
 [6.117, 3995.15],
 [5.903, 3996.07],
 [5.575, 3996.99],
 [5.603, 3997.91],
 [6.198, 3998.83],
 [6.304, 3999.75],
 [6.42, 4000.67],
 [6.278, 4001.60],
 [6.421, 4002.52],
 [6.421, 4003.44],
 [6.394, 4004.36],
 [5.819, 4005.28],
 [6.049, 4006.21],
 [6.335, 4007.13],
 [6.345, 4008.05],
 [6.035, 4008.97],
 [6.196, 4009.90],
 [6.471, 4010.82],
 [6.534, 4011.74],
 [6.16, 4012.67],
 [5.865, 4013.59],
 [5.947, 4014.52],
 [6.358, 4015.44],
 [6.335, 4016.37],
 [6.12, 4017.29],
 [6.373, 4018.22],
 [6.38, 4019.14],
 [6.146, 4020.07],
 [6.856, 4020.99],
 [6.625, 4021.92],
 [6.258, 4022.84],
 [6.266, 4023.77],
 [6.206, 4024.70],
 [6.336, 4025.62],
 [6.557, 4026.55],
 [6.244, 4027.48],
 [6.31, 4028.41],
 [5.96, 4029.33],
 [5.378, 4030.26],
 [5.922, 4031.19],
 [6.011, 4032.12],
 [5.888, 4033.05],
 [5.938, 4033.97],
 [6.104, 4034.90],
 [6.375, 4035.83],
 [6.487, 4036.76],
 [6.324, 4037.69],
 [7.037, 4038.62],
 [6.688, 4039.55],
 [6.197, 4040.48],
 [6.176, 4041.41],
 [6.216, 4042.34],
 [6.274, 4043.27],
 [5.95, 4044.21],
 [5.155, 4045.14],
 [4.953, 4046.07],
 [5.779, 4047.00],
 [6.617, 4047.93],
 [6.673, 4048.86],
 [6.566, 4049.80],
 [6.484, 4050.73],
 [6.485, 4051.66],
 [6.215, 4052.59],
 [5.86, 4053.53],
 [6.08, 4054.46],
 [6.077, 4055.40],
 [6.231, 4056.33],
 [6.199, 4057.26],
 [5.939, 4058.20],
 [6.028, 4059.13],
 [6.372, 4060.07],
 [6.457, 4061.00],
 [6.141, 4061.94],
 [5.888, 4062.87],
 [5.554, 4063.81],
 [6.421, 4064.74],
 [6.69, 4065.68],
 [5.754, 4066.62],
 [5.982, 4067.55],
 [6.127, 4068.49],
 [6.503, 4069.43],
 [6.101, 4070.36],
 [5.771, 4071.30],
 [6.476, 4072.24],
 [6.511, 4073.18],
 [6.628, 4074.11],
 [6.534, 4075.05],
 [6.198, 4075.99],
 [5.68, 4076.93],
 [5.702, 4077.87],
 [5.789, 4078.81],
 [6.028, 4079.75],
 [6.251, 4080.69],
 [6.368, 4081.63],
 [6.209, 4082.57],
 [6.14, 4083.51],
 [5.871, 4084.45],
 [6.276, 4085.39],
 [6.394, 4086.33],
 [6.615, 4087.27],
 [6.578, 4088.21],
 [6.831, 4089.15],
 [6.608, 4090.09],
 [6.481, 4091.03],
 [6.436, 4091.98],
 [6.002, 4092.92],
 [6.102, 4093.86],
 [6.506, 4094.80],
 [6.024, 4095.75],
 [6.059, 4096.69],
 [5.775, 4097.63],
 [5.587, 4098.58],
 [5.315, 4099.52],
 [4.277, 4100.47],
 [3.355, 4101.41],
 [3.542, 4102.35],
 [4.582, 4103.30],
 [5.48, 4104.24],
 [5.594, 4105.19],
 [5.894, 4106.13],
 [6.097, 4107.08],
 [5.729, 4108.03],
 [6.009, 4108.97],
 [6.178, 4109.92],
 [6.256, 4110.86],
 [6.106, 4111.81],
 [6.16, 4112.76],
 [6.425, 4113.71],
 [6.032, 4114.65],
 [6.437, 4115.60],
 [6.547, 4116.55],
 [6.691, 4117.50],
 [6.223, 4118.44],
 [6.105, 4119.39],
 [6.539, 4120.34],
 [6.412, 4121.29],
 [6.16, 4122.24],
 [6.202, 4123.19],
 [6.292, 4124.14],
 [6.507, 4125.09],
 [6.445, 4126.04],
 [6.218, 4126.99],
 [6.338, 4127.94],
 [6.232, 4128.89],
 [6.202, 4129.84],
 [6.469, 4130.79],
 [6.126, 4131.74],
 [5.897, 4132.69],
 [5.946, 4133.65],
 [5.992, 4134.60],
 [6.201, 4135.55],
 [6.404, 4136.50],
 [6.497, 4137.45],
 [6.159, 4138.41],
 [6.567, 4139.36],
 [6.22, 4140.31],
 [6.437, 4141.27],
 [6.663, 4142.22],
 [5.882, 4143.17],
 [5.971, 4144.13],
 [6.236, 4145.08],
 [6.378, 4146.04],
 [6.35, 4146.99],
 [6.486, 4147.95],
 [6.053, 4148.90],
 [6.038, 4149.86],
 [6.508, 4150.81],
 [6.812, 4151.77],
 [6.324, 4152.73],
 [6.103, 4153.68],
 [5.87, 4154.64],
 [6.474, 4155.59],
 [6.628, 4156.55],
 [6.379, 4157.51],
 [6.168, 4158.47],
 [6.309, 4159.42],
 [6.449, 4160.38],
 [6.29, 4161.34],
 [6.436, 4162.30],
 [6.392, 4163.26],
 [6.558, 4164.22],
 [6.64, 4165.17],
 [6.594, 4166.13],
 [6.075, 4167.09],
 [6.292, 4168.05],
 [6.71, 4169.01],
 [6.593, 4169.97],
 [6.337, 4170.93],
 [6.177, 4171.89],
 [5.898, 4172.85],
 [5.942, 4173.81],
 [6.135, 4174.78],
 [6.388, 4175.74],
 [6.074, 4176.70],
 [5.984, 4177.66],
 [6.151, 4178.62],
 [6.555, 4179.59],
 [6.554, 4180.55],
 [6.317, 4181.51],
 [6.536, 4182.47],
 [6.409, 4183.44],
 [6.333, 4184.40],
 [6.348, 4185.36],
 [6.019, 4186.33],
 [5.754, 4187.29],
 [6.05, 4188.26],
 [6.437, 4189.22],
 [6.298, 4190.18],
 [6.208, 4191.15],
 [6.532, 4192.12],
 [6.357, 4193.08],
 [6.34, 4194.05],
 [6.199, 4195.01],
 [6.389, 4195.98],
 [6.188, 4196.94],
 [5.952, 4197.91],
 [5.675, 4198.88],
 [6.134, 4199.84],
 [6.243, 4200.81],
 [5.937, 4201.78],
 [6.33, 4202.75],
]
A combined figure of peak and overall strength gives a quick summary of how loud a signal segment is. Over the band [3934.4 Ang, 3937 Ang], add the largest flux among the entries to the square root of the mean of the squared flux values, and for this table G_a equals 4.8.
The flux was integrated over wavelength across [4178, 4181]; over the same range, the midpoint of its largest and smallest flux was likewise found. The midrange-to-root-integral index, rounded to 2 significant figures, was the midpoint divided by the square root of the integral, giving 1.5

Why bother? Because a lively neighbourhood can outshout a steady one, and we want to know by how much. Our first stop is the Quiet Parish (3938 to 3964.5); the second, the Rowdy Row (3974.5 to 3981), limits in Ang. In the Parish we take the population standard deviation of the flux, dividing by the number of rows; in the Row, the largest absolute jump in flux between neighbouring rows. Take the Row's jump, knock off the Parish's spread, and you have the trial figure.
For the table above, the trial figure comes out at 0.1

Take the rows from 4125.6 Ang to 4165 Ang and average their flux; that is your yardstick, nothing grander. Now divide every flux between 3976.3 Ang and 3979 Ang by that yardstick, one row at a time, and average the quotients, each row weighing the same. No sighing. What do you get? 0.91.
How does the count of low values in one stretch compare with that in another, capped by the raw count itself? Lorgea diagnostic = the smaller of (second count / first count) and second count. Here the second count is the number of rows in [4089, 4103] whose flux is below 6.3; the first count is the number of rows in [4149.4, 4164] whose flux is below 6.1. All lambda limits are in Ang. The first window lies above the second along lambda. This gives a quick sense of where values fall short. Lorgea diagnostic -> 5.0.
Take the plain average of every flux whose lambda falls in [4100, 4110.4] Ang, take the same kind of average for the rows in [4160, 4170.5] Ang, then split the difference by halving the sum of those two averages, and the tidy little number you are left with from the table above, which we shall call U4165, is 5.8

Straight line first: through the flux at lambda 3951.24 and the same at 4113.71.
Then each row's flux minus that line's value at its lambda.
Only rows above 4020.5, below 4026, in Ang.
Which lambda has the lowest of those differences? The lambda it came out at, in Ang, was 4024.70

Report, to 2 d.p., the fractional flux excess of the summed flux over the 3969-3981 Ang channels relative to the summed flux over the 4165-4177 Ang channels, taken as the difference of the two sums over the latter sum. -0.26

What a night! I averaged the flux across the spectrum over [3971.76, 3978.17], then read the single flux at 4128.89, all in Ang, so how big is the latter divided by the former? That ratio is 1.23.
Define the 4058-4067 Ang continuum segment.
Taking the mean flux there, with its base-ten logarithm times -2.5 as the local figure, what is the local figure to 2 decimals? -1.97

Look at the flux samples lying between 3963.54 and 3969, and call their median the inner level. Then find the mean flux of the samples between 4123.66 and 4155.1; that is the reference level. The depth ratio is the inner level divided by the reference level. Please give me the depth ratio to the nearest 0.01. 0.44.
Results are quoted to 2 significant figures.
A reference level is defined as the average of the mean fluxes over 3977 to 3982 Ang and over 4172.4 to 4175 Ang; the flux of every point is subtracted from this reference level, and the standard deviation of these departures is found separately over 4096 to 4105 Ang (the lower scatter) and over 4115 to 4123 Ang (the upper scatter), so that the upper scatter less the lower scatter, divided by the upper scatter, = -3.8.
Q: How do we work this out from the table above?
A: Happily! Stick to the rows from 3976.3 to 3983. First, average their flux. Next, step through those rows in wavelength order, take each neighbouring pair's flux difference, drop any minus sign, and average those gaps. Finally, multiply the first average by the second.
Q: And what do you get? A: 2.0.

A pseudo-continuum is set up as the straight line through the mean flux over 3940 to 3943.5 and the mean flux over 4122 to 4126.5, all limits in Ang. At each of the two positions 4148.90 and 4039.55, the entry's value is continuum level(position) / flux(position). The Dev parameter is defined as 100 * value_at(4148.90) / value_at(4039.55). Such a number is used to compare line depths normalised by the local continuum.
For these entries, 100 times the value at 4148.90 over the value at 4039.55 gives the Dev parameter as 125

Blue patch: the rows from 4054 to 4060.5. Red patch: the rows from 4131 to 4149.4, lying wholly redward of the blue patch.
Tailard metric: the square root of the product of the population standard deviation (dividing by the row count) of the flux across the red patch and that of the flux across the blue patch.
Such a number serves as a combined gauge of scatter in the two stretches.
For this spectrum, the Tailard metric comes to 0.18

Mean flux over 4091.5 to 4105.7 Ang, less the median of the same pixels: -0.22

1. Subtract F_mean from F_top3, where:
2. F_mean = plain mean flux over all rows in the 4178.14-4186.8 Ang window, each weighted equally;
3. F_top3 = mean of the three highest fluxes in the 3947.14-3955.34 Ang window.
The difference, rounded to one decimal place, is -0.3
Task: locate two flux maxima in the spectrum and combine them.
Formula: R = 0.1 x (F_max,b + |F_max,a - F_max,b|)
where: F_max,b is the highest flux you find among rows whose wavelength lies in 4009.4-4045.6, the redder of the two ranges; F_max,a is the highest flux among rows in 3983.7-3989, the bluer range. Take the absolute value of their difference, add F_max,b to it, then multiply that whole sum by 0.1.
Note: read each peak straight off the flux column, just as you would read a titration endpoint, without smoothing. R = 0.79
